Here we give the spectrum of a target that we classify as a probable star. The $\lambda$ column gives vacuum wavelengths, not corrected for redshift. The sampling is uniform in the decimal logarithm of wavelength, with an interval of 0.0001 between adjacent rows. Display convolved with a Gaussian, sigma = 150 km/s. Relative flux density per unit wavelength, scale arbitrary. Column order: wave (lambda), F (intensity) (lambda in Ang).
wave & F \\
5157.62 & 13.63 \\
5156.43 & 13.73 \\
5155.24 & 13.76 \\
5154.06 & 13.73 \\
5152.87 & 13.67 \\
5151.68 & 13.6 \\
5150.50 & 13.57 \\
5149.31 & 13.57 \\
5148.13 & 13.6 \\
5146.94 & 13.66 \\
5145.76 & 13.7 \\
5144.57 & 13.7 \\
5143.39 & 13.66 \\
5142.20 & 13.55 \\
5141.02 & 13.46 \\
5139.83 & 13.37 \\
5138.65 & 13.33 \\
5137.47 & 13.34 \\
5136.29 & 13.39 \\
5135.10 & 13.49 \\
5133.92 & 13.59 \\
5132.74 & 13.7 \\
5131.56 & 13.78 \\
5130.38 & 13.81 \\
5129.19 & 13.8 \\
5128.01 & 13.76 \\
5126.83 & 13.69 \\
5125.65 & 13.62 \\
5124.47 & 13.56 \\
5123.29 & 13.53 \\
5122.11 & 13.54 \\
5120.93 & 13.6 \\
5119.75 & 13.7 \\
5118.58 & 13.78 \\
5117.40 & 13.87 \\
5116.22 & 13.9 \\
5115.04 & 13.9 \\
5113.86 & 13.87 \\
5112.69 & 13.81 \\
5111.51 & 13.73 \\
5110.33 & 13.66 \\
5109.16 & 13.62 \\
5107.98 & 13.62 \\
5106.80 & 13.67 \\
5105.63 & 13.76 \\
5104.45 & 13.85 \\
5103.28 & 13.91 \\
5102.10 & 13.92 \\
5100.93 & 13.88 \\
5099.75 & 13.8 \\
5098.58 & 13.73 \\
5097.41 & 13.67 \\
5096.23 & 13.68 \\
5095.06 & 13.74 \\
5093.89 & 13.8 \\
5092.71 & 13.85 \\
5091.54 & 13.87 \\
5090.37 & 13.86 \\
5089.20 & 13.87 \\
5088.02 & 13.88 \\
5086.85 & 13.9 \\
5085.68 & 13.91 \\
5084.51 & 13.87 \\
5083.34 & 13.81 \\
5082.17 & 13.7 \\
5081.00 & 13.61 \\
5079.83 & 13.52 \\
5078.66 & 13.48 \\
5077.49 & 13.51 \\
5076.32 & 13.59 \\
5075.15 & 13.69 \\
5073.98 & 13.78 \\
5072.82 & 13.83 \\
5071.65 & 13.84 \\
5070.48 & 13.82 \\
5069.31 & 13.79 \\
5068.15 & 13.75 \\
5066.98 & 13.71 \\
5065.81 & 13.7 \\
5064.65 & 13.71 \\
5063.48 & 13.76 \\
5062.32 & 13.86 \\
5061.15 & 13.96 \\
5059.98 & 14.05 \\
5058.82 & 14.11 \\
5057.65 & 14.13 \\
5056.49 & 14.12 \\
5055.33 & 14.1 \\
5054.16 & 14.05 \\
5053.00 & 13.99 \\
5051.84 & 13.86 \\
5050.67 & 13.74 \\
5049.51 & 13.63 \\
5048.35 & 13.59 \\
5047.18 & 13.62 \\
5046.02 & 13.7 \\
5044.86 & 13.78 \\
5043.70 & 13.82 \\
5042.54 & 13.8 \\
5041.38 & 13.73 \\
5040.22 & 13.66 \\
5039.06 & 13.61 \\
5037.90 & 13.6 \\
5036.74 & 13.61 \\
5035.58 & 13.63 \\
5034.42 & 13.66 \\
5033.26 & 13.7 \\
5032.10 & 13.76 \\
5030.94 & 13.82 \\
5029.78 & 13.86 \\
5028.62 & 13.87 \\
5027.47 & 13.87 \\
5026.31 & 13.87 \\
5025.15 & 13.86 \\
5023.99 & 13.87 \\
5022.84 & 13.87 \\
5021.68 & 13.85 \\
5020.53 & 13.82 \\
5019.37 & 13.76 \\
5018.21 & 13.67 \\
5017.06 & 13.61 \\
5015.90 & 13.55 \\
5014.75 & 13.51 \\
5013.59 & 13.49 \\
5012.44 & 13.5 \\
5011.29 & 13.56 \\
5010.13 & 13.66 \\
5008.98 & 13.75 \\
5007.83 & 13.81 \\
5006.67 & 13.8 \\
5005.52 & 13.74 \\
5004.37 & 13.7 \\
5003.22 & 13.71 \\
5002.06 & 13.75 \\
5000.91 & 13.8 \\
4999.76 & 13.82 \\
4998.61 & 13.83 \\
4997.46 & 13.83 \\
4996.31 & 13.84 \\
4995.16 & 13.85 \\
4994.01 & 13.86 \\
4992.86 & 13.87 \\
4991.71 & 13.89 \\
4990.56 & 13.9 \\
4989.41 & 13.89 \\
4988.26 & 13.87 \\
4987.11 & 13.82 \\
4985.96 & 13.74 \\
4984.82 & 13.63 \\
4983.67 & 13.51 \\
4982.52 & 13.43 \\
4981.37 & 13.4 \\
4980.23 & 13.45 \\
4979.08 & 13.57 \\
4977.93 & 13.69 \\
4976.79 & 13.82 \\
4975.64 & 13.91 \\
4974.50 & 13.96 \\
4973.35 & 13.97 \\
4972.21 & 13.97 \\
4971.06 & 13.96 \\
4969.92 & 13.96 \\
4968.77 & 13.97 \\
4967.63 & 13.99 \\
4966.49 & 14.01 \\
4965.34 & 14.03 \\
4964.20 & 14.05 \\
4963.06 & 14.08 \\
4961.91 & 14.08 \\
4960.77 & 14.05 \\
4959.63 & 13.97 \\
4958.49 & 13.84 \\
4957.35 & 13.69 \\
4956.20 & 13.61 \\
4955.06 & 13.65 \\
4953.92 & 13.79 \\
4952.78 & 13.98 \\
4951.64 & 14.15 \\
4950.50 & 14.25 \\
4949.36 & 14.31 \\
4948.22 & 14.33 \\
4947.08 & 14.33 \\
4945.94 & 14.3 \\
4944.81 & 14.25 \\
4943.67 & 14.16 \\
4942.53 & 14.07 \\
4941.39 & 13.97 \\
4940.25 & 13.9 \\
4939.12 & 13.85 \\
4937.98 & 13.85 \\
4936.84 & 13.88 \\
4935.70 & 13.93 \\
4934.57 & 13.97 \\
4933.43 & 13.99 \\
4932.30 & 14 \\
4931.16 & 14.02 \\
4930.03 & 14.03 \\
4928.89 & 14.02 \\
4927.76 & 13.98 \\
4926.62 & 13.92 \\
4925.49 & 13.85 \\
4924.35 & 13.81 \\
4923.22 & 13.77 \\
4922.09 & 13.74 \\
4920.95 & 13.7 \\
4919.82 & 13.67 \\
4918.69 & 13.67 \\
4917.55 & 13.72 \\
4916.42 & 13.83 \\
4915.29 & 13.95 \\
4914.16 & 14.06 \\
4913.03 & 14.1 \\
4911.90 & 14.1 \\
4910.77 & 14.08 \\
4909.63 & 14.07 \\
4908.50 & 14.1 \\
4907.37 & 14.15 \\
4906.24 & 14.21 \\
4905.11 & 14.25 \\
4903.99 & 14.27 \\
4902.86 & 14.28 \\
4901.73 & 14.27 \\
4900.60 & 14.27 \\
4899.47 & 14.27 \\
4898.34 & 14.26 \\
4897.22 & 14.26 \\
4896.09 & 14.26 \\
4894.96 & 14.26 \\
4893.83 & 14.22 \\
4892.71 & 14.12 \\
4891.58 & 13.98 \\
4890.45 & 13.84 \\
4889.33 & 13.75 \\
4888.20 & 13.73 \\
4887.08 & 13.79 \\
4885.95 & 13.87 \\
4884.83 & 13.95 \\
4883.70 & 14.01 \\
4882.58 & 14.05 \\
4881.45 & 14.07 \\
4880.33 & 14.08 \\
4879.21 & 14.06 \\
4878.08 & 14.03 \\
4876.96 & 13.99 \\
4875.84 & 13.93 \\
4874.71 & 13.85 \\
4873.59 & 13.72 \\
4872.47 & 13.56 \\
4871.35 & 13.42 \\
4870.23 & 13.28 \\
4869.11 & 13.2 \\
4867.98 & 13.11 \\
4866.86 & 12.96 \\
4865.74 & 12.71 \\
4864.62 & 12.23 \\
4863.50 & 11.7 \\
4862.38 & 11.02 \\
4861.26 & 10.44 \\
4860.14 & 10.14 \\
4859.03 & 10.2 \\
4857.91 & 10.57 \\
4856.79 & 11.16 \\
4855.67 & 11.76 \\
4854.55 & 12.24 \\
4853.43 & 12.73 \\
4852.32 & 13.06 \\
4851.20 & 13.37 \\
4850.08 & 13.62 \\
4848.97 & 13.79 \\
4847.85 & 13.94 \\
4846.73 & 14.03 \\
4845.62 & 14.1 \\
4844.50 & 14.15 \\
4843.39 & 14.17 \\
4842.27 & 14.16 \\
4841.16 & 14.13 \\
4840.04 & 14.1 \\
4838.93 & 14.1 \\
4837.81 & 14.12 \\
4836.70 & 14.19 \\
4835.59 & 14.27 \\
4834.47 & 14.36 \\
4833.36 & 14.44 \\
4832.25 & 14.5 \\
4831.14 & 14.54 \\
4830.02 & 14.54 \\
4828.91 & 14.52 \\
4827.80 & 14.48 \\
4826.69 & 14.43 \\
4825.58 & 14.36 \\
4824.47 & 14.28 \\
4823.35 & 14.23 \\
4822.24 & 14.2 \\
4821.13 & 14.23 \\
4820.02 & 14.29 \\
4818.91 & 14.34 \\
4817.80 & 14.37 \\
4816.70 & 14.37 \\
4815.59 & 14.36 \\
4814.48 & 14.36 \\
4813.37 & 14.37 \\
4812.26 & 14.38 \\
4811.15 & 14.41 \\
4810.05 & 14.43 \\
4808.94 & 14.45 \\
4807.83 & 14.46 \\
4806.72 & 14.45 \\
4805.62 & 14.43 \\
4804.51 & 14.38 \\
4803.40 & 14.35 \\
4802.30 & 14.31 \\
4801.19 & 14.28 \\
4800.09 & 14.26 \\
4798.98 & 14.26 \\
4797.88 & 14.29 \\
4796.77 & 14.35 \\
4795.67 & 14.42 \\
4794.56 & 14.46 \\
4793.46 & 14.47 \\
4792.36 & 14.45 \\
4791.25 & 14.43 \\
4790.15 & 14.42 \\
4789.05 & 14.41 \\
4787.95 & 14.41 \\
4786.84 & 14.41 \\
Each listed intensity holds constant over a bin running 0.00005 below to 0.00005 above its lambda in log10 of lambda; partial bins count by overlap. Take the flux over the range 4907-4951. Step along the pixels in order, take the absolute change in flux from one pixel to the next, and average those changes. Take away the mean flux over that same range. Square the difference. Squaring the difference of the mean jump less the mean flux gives 195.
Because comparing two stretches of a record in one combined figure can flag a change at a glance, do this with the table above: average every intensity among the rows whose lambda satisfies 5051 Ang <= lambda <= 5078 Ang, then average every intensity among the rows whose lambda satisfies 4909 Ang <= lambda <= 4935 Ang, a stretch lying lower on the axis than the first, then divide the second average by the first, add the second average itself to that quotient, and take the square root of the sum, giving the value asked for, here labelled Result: 3.86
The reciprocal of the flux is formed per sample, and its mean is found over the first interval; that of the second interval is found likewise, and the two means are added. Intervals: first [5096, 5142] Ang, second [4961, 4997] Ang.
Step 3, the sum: 0.145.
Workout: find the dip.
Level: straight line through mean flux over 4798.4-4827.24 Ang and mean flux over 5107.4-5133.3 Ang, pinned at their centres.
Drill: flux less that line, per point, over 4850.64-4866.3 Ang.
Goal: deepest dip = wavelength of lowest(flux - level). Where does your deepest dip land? 4860.14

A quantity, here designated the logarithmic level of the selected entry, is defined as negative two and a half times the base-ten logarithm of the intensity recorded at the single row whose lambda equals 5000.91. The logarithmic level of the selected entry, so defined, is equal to -2.85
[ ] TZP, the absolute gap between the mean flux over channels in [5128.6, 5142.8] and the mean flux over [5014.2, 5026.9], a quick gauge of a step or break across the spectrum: 0.20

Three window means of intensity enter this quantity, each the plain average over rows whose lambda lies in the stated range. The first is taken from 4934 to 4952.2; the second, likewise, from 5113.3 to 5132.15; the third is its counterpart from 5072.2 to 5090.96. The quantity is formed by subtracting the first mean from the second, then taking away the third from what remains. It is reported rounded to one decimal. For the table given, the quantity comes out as -14.1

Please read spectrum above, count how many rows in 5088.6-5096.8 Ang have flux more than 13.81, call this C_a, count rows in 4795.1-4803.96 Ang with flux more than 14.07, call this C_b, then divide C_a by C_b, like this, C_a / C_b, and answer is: 0.50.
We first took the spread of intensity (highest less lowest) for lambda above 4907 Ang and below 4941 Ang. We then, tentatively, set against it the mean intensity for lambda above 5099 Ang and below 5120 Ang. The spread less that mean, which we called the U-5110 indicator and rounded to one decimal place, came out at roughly -13.3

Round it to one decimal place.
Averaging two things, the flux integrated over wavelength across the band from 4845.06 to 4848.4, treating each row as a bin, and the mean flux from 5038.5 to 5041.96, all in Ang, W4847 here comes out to 30.3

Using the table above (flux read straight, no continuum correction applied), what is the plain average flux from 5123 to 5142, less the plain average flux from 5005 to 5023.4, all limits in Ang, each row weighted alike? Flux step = -0.11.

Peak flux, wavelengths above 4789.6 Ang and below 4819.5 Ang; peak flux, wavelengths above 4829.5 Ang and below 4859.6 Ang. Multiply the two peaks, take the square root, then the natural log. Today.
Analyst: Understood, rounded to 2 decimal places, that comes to 2.67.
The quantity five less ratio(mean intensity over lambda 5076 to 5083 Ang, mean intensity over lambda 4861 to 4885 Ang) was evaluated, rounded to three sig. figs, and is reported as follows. 3.98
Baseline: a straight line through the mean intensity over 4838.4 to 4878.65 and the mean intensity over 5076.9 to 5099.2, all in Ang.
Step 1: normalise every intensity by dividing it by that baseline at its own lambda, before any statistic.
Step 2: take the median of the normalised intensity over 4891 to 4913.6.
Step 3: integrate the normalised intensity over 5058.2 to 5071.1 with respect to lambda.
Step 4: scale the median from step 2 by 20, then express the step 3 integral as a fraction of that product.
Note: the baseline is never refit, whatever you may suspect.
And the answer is 0.60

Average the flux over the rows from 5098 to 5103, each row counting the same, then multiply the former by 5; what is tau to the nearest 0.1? 69.2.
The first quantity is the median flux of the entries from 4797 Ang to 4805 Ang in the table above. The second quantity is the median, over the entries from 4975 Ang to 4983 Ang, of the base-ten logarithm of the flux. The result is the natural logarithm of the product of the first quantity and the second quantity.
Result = 2.78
